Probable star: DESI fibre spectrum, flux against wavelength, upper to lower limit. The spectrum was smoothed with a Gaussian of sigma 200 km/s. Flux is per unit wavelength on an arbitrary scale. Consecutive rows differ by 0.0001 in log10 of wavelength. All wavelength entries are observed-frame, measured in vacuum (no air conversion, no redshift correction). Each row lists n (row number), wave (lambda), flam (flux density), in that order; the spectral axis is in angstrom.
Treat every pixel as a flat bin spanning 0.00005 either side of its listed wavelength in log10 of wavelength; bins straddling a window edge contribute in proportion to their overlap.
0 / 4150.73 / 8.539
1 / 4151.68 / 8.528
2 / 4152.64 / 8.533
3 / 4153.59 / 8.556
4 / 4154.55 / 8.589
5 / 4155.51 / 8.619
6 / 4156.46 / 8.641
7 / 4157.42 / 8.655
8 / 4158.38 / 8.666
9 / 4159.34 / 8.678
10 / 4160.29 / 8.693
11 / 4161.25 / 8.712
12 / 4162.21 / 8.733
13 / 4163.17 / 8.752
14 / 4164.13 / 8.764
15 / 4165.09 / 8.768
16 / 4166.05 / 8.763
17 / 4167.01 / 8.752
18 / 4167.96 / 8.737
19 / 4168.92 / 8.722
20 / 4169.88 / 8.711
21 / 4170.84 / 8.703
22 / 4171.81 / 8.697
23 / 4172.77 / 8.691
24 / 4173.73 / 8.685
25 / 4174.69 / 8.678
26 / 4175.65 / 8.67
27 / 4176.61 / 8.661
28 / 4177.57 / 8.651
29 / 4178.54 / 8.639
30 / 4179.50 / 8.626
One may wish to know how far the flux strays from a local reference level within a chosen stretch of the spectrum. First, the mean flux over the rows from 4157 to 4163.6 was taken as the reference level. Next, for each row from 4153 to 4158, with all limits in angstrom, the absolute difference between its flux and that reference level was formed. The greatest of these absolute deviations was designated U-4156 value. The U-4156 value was 0.14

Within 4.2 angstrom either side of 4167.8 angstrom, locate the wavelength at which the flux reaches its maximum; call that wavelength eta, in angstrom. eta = 4165.09 angstrom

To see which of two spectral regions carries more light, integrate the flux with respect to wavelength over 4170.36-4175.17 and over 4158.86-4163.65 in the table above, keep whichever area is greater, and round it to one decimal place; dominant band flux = 41.8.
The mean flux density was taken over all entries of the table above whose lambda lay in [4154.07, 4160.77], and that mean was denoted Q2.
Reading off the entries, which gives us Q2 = 8.65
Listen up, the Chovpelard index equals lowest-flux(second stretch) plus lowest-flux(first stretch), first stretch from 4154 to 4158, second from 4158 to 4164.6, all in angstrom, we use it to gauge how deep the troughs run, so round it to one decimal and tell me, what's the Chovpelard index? 17.3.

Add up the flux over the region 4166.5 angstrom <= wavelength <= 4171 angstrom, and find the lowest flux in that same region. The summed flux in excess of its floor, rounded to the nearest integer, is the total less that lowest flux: 35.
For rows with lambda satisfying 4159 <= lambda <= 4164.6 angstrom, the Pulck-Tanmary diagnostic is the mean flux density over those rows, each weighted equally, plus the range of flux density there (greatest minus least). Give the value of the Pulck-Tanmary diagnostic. 8.81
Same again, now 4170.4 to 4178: 8.73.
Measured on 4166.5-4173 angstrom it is 8.78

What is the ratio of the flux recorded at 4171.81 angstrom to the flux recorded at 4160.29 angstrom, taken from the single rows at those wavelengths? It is 1.00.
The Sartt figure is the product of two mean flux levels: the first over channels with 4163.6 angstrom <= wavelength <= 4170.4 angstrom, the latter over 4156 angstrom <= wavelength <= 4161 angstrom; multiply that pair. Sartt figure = 75.8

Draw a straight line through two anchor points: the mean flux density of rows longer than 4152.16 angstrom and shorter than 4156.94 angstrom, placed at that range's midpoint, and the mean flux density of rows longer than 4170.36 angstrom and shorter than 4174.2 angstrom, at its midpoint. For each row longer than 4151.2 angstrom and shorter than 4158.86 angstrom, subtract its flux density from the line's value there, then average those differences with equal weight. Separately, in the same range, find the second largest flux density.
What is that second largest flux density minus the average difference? 8.66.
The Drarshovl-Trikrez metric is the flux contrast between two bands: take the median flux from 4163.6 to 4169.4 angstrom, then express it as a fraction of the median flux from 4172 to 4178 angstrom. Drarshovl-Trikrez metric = 1.010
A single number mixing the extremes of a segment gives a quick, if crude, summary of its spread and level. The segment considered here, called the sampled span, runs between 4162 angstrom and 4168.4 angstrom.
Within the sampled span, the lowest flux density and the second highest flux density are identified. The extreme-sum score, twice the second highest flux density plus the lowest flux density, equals 26.3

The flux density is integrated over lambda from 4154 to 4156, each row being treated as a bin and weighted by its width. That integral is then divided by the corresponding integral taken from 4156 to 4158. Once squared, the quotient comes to 0.99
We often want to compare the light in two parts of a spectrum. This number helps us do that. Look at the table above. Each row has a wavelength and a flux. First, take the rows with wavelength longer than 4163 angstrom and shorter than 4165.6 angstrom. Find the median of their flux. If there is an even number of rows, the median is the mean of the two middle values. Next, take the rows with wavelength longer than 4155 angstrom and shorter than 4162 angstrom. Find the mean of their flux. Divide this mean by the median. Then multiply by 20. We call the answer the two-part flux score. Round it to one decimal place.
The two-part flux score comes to 19.8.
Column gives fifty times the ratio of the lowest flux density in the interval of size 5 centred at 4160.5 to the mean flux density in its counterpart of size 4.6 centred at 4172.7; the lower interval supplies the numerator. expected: 49.9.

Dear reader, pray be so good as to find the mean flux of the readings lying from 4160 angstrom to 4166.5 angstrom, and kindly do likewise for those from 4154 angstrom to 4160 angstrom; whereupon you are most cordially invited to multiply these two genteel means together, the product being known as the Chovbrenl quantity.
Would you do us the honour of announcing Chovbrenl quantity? 75.5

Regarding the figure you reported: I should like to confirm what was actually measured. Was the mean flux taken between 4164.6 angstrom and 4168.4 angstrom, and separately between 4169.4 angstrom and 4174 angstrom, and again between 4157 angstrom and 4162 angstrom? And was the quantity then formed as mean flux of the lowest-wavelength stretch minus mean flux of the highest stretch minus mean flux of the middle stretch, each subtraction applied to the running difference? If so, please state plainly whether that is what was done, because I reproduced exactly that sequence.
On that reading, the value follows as -8.77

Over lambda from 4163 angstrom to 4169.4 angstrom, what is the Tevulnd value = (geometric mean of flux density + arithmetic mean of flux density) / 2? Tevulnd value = 8.75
